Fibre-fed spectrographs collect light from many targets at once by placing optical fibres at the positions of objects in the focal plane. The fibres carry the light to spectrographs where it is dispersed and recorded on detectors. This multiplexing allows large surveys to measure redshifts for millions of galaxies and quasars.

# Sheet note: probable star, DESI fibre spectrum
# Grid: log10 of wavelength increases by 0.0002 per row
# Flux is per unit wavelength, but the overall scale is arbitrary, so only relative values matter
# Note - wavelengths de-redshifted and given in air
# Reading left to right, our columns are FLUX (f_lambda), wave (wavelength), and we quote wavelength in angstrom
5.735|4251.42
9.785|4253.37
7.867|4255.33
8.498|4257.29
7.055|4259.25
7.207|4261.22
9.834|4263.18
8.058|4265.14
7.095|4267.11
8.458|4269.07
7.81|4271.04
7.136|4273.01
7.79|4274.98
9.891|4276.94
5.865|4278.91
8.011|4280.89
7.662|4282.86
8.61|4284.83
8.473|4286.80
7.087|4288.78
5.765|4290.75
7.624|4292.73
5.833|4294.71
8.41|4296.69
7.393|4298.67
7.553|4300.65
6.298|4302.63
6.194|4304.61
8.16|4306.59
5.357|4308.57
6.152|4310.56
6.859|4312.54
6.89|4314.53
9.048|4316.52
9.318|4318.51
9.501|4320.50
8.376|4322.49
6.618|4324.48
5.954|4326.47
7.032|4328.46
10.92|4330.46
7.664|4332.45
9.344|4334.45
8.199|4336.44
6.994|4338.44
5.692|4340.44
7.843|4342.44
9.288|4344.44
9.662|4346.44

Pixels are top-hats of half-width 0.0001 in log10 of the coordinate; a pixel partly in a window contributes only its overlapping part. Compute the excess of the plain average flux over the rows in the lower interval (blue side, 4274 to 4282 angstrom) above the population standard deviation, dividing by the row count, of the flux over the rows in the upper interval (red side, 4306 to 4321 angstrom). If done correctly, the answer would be 6.4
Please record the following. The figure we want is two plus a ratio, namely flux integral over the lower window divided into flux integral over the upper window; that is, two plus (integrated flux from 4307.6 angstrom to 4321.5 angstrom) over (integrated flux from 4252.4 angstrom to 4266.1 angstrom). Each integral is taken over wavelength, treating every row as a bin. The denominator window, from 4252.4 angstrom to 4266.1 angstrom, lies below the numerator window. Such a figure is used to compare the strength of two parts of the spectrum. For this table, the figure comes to 2.92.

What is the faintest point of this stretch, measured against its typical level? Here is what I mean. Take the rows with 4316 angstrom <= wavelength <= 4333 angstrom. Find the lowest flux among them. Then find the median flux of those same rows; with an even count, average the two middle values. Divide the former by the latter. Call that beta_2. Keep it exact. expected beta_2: 0.71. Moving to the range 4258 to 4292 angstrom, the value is 0.74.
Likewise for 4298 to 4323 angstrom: 0.72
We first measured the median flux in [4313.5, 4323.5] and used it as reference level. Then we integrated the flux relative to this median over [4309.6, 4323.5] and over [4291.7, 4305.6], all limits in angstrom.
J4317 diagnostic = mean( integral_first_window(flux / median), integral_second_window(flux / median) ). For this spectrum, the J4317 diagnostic 11.6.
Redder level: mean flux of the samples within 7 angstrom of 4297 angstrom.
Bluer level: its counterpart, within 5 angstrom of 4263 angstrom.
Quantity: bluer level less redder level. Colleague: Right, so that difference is 0.9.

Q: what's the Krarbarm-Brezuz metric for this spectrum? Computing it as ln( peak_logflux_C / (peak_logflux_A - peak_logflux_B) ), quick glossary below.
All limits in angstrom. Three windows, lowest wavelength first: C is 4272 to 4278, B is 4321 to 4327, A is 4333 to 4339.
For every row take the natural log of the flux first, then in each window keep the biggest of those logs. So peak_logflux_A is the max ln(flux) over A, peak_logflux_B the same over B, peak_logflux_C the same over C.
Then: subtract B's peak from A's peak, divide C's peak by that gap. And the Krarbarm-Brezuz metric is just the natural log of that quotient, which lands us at 3.0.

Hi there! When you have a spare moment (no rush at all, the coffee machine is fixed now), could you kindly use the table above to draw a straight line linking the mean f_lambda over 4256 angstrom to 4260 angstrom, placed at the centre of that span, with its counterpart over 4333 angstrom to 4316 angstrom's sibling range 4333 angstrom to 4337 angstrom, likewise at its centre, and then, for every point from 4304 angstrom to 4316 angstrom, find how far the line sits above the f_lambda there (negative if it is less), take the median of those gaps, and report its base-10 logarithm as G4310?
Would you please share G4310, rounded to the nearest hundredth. 0.28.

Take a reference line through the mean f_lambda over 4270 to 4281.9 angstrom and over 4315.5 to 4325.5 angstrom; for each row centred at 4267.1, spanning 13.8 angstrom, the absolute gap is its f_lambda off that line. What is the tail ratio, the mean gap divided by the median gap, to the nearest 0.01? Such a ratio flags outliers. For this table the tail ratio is 1.45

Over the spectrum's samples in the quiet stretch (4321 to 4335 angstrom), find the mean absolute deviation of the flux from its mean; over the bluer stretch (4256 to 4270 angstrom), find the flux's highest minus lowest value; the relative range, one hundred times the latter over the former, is 208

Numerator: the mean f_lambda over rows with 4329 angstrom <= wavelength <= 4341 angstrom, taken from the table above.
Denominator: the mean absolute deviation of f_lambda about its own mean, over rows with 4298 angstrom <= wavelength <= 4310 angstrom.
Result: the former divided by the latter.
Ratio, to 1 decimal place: 9.3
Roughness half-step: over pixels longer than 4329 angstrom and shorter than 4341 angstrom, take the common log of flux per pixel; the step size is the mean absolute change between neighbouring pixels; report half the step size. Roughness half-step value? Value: 0.046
